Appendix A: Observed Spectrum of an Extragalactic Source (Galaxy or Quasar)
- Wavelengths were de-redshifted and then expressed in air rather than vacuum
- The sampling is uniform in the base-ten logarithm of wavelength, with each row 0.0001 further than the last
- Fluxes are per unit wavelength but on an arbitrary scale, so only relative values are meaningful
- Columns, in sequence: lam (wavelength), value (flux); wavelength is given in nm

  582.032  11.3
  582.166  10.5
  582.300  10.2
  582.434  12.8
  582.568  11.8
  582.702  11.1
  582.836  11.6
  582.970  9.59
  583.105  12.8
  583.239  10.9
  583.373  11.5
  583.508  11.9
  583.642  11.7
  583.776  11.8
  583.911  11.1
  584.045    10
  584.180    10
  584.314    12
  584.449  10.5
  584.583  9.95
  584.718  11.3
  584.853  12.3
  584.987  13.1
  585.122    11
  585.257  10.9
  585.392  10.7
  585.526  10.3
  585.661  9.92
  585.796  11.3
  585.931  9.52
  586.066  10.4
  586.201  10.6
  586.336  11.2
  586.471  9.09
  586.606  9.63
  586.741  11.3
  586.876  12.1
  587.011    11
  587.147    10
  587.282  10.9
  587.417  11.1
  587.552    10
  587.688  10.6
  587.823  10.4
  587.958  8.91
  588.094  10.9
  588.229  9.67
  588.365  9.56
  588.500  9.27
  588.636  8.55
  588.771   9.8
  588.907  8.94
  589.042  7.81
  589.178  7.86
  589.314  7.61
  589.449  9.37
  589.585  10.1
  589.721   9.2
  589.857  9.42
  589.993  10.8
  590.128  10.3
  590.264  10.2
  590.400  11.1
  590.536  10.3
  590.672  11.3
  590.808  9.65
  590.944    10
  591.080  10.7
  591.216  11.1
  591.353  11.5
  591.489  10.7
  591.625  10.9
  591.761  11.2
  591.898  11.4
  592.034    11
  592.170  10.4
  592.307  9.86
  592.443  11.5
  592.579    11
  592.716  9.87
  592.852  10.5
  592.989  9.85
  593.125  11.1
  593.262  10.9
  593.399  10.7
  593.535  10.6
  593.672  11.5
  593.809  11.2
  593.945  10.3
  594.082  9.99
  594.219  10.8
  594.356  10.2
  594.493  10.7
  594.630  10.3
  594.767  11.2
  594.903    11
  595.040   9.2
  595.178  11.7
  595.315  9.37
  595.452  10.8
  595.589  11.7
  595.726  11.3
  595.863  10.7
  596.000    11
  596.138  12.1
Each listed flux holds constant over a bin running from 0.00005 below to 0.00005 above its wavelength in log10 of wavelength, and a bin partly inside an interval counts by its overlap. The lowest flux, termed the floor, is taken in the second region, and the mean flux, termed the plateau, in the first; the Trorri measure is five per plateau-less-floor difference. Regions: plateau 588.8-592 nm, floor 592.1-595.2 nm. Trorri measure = 6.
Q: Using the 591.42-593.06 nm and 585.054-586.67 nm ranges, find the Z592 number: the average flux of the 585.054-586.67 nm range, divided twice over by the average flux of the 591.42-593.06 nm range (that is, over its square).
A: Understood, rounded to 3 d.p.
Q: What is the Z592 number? 0.091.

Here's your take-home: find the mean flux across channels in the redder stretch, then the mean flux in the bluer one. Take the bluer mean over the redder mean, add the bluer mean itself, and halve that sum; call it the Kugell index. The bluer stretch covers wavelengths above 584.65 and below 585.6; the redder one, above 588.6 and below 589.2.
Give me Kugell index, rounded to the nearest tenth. 6.3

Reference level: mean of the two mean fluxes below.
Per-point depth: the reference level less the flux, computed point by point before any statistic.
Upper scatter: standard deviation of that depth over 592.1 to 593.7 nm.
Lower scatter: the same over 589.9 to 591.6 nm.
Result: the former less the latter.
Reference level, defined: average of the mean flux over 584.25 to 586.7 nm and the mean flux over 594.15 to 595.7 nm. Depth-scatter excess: 0.03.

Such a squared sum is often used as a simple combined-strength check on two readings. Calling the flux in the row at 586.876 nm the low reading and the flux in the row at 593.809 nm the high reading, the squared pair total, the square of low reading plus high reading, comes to 543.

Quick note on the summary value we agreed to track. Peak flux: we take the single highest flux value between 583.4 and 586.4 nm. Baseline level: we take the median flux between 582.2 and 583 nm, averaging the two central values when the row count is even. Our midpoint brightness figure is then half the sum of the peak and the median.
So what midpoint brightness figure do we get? 12.2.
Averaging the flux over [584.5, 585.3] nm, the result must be 11.4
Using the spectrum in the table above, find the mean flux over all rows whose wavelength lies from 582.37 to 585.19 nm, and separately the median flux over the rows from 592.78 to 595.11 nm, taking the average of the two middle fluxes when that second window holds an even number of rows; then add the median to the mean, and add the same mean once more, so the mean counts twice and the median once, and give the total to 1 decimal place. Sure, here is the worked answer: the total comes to 33.4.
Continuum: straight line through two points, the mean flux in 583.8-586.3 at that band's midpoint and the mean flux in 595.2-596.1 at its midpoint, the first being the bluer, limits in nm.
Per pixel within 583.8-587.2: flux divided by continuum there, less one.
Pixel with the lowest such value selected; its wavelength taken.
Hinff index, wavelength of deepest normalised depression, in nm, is 586.471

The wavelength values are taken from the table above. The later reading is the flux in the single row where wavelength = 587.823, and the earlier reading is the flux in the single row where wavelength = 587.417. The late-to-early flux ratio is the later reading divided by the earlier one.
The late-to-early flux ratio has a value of 0.94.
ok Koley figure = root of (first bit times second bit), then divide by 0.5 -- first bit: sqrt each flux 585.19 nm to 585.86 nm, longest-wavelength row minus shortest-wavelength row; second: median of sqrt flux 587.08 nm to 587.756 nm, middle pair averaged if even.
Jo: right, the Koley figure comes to 0.9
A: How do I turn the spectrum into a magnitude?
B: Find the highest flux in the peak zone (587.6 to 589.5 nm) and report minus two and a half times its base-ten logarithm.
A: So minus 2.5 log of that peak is -2.59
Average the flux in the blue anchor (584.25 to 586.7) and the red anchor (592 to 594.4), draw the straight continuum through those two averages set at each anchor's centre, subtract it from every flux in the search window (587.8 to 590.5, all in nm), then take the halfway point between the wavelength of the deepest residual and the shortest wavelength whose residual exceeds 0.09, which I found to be 588.70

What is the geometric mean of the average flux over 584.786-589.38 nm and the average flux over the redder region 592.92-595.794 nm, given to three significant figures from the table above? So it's 10.4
